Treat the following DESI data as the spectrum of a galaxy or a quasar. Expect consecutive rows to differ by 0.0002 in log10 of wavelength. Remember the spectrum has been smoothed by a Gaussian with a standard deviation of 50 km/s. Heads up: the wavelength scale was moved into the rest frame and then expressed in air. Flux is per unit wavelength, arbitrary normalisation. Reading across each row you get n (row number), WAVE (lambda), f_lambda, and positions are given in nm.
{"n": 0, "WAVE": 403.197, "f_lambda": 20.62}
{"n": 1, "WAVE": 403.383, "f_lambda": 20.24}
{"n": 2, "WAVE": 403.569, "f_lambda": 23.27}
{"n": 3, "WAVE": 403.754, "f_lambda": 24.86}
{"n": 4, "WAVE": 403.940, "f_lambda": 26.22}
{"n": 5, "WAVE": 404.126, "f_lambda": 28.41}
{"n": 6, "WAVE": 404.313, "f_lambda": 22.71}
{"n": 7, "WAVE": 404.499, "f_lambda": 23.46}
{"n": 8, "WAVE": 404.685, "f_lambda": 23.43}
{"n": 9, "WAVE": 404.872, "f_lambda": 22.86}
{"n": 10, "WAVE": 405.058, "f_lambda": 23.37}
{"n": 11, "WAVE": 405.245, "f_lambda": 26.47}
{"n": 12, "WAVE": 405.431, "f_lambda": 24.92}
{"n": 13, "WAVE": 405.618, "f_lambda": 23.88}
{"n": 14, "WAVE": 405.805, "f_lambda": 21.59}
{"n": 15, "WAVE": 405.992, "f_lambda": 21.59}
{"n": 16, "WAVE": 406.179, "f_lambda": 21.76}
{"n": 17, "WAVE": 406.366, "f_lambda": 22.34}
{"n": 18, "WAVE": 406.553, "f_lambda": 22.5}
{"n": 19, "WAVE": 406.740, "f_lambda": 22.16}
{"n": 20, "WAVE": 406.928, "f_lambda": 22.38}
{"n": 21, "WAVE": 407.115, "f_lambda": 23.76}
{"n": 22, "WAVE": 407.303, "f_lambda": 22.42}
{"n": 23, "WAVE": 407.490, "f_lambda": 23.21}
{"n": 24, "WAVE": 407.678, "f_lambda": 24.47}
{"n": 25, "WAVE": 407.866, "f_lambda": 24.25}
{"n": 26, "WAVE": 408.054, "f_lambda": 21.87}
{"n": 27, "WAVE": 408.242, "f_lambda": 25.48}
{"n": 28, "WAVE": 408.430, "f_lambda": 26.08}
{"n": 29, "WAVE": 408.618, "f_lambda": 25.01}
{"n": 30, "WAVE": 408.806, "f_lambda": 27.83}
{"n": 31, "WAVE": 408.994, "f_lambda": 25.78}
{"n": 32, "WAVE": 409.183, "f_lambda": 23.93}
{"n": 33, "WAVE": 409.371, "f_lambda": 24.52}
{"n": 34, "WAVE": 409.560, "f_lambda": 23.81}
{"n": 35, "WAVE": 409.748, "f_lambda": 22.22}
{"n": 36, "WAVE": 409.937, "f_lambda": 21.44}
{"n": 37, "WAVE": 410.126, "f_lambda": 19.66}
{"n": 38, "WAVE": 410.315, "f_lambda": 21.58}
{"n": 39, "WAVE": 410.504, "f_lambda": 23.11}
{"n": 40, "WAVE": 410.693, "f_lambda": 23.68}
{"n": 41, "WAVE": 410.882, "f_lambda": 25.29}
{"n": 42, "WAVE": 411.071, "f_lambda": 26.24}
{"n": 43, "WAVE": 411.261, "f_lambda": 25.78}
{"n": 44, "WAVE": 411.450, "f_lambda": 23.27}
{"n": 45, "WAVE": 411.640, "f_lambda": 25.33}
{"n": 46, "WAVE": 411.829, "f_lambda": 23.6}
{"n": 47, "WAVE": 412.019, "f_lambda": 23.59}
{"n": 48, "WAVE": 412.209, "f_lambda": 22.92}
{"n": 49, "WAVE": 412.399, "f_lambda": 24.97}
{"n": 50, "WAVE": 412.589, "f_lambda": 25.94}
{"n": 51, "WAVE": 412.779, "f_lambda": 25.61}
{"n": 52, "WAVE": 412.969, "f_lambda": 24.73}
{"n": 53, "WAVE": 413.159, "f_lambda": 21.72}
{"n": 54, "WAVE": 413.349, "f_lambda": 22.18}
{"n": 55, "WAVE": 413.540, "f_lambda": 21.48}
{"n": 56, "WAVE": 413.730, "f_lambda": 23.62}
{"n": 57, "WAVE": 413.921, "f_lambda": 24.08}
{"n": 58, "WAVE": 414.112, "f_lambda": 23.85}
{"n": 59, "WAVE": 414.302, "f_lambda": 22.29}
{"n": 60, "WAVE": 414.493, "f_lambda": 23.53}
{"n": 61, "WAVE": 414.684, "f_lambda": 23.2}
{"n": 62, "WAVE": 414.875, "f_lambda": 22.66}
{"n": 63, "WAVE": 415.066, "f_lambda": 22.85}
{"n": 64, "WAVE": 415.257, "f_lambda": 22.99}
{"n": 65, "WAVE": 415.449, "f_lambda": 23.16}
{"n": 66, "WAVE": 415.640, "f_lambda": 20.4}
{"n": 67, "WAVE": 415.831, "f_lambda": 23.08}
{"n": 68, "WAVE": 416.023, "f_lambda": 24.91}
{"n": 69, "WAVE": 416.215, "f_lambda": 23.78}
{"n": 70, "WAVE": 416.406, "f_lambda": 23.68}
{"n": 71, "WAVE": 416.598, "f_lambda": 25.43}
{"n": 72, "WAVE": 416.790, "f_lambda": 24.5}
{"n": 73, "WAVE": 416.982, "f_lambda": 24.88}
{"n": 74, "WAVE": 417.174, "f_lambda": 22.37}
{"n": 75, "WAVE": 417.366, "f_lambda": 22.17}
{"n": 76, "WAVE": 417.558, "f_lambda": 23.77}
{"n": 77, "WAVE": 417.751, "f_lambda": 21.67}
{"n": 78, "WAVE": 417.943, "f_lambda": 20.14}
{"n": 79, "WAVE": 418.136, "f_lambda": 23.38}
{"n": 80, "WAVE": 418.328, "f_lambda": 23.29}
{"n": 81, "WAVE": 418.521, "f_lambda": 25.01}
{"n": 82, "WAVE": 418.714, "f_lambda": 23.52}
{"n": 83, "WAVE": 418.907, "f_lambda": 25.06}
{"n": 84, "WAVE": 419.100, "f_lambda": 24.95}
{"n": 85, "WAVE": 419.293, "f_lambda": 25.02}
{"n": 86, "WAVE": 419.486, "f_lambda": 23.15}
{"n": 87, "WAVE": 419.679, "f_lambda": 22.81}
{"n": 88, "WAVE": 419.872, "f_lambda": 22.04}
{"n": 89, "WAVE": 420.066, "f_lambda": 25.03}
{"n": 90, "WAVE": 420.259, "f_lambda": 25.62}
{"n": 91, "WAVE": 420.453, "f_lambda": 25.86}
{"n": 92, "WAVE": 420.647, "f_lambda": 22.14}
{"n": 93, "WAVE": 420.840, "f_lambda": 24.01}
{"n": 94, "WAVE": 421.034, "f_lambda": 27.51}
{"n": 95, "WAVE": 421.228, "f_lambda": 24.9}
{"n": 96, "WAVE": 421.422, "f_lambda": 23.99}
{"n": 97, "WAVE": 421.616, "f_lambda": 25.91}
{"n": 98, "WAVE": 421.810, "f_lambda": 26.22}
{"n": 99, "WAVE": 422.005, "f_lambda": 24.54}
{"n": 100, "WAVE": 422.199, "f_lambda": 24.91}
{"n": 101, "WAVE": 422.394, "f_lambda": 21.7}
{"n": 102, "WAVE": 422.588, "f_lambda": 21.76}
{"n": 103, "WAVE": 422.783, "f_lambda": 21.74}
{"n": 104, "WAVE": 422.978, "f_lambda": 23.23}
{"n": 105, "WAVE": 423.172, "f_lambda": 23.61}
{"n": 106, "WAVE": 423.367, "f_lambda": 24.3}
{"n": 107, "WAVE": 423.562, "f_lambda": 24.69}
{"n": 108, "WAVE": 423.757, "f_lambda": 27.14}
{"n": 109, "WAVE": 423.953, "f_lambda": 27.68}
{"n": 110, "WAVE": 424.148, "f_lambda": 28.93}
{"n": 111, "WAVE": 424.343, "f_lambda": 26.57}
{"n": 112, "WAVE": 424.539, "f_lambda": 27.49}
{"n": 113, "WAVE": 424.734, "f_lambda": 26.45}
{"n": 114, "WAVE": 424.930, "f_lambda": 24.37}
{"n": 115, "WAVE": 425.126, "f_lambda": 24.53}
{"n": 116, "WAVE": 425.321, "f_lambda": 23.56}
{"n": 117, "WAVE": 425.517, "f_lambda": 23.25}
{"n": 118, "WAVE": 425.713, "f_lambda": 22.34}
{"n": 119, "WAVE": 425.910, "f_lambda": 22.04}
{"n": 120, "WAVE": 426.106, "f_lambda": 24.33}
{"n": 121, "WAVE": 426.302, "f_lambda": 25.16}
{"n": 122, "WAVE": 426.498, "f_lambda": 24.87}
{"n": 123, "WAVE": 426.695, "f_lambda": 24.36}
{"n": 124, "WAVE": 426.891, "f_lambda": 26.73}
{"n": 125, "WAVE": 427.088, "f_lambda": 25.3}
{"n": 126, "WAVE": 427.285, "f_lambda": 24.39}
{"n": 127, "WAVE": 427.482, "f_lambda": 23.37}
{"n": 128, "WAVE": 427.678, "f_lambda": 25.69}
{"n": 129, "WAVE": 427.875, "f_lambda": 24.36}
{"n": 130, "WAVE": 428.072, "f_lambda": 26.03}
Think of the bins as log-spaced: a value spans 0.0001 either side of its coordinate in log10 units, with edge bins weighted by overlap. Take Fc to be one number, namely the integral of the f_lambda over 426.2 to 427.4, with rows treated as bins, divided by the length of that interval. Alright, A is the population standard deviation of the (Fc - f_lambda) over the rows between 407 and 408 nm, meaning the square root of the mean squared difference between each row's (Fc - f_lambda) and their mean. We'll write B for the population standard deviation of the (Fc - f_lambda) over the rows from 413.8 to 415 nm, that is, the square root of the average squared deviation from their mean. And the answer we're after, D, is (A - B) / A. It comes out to 0.15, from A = 0.7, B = 0.6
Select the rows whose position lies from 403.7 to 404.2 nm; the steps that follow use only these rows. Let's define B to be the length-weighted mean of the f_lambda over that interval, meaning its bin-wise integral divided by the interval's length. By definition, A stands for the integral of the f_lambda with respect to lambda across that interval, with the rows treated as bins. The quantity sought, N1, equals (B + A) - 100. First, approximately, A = 13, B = 26.6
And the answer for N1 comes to -60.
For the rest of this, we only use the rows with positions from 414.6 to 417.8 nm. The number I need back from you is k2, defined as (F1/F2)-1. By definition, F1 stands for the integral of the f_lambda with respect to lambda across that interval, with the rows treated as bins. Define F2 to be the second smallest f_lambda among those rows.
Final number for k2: 2.44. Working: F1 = 74.5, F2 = 21.67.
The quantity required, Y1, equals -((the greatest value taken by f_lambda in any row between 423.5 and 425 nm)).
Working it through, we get -28.9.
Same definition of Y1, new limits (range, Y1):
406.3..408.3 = -25.5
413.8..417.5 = -25.4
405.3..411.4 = -27.8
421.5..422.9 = -26.2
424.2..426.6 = -27.5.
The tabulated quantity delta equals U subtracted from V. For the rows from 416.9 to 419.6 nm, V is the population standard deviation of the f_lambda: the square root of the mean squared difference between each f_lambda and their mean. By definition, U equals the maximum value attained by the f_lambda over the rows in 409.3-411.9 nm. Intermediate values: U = 26.24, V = 1.44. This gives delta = -24.8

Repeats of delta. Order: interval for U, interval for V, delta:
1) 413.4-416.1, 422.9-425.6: -23.1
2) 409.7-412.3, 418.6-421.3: -24.8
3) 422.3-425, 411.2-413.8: -27.5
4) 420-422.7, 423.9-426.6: -25.5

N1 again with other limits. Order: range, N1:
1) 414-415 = -54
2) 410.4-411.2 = -56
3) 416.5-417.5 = -52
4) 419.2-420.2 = -53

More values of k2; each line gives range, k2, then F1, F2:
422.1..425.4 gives 2.78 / 82.1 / 21.74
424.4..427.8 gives 2.75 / 83.7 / 22.34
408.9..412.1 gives 2.54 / 75.8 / 21.44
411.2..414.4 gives 2.51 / 76.2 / 21.72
